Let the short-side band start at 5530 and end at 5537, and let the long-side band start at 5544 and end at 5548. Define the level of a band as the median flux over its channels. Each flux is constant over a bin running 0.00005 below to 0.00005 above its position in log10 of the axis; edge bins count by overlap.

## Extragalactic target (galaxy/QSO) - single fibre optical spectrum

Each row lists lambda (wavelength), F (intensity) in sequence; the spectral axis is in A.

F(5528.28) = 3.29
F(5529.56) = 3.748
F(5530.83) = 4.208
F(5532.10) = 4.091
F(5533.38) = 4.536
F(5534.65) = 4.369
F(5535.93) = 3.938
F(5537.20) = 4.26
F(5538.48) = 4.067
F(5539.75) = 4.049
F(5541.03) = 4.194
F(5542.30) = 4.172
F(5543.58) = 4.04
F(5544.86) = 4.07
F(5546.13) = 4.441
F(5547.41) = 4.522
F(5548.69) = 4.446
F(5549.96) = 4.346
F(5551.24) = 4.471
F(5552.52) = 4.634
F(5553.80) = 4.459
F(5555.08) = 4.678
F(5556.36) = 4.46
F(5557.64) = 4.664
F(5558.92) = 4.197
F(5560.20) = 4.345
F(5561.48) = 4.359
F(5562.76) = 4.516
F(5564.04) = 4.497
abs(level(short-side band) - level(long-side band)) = 0.23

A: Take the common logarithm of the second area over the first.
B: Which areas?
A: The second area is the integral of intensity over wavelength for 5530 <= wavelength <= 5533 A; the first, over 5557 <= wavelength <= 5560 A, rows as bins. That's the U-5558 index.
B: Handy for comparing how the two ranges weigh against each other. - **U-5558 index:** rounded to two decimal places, -0.03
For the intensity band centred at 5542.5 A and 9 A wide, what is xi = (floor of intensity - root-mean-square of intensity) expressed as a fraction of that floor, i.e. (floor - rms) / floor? -0.027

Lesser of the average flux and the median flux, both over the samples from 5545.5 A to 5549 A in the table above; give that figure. 4.45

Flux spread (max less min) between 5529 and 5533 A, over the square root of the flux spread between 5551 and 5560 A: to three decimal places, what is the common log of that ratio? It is -0.178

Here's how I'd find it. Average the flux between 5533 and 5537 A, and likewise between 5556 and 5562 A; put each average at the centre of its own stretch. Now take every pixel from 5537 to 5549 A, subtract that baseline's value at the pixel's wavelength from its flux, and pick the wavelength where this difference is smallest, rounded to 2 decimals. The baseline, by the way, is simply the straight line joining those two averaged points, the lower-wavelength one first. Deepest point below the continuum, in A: 5543.58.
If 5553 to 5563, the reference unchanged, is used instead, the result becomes 5558.92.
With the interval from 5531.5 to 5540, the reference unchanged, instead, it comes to 5535.93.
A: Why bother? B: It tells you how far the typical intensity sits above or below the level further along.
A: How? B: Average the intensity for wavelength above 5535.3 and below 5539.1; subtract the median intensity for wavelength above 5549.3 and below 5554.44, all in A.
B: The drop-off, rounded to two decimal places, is -0.38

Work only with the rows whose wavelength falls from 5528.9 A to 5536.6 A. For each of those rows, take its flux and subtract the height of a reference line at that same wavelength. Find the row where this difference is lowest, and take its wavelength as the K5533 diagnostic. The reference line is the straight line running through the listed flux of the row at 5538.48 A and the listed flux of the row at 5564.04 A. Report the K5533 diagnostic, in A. 5529.56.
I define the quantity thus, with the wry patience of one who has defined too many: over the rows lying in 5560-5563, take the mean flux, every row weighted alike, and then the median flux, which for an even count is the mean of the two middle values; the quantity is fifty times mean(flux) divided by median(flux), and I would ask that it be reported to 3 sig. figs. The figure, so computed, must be 50.5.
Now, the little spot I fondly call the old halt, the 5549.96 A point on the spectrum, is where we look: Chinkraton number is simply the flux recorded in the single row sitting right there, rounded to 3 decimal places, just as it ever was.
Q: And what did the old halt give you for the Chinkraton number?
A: 4.346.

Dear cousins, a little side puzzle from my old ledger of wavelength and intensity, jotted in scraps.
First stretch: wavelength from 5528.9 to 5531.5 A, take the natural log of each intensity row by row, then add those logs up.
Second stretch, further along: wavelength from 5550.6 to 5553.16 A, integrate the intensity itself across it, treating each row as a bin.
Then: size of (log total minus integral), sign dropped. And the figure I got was 8.88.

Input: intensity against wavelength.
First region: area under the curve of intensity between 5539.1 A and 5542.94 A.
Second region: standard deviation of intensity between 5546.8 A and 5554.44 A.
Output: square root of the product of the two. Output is 1.2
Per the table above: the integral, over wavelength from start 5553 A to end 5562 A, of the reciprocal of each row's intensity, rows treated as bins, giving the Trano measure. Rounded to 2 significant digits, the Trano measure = 2.0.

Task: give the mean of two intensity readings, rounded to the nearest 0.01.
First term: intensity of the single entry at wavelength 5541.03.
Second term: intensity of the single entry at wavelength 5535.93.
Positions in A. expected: 4.07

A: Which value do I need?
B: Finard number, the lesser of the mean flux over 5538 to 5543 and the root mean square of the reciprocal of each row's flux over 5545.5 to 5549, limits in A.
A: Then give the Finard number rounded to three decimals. 0.224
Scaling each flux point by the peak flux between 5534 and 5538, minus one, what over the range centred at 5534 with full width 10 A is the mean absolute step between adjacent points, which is 0.070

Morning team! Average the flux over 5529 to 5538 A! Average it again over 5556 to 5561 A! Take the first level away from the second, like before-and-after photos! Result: 0.25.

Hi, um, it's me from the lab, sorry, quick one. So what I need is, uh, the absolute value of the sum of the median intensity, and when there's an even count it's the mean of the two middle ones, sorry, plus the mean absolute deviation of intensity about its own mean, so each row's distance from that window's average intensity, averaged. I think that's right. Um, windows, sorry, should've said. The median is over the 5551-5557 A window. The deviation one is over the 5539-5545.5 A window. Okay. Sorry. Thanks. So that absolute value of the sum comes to 4.53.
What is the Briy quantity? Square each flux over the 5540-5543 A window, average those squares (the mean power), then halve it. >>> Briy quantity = 8.7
